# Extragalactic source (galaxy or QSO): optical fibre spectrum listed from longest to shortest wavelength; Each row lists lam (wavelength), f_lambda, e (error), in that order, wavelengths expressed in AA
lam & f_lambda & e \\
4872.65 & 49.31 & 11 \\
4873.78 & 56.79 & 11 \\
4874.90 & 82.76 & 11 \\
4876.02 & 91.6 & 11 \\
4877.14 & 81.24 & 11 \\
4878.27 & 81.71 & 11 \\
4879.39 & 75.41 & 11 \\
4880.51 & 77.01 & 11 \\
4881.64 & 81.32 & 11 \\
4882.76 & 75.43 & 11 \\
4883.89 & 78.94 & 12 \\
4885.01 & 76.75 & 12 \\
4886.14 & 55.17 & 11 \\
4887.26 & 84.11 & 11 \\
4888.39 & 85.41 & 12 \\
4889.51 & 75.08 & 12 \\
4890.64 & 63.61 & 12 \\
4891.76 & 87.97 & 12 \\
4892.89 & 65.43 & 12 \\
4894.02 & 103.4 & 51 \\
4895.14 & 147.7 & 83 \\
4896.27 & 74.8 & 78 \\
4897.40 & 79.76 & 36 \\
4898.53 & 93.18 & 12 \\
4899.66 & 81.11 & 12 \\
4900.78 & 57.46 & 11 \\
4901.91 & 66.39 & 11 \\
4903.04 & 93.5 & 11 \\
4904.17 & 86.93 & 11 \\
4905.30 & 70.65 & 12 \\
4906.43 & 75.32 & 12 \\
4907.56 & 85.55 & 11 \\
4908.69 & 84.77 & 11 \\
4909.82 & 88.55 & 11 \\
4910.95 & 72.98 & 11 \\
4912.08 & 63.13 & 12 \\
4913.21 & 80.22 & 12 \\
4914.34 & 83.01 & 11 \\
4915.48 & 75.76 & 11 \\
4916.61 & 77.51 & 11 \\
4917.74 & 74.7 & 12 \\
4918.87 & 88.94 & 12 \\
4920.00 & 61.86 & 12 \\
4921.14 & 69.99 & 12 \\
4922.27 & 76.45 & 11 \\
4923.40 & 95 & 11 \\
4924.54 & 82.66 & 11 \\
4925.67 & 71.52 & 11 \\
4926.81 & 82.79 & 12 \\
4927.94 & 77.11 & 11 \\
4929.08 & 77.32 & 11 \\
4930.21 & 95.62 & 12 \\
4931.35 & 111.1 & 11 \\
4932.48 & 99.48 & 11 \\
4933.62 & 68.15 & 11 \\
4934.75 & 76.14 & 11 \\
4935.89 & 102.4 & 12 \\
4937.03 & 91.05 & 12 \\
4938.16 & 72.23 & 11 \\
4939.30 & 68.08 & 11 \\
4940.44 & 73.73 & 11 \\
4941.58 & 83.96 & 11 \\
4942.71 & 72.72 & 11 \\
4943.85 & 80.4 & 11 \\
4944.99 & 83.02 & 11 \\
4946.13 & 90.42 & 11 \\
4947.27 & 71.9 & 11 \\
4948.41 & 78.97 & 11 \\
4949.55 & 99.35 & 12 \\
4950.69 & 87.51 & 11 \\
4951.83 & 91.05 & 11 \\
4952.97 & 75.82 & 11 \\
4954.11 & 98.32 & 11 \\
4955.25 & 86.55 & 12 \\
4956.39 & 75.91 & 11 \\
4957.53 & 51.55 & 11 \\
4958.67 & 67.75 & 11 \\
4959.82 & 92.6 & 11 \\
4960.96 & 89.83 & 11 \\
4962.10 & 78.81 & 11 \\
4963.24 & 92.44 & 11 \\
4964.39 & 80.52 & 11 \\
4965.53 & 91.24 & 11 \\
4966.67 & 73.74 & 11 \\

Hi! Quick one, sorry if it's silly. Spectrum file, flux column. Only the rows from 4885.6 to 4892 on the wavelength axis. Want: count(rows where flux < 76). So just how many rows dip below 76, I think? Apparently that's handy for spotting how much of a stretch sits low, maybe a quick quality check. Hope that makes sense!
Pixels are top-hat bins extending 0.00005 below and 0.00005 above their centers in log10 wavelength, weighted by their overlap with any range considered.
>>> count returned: 3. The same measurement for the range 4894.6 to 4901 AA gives 2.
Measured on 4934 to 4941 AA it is 3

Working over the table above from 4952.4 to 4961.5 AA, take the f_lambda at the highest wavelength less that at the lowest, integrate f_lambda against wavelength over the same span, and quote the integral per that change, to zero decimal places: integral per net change 52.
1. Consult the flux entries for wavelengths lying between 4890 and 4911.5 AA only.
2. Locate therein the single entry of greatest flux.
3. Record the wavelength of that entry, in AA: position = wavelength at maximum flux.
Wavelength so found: 4895.14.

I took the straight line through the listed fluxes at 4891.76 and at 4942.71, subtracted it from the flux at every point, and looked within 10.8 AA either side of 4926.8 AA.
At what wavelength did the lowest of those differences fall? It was 4920.00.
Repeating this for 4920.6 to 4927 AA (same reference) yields 4921.14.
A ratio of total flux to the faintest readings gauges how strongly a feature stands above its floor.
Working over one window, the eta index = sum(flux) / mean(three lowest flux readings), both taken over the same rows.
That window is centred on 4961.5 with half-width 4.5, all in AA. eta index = 9.8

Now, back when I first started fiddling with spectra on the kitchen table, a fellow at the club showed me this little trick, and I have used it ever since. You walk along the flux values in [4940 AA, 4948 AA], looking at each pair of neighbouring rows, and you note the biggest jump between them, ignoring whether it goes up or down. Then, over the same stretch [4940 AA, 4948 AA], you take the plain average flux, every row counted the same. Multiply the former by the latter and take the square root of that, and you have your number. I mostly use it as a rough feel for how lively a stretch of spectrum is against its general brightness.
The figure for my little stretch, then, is 38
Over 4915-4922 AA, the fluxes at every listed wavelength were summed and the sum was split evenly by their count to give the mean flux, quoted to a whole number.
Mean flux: 75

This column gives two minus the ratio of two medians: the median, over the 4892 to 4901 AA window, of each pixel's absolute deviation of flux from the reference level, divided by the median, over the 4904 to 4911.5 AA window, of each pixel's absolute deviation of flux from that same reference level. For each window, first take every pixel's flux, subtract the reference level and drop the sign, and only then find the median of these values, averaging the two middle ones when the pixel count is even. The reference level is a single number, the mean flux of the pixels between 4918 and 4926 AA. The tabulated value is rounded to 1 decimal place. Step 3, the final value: 0.1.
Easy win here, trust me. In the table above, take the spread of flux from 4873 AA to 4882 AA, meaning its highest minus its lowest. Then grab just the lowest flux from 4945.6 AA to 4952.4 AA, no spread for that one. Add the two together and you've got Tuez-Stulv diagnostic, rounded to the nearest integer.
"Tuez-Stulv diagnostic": 107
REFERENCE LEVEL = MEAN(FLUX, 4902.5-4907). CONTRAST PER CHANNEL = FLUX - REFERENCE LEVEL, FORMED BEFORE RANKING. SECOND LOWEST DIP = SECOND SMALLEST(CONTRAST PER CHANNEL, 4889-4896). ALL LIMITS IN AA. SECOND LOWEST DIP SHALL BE -16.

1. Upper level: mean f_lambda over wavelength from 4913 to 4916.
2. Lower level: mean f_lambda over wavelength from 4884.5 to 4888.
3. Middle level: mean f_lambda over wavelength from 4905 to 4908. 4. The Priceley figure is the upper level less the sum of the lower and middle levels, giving -70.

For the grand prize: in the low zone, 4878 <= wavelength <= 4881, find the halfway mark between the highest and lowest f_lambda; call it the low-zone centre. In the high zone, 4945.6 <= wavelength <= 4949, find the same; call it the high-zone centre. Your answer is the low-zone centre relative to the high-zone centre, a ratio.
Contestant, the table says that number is 0.97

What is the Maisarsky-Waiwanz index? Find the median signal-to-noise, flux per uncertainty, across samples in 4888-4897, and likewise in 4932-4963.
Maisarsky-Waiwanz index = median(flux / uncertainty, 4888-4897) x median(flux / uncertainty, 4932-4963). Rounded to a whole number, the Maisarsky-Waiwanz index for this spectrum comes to 39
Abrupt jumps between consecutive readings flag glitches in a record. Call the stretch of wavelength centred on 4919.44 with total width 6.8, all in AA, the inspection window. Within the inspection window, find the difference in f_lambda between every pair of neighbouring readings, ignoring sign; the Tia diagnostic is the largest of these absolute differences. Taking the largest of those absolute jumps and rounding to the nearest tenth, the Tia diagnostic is 27.1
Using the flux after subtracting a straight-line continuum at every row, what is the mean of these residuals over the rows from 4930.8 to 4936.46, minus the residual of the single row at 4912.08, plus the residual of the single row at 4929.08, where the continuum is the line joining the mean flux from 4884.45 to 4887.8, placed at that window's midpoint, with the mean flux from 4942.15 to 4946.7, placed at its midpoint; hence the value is 23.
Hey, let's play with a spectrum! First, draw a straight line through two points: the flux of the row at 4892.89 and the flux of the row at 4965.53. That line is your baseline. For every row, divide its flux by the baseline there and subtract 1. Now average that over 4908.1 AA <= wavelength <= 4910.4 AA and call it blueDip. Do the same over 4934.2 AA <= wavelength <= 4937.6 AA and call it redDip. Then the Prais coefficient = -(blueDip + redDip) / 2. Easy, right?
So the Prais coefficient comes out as -0.16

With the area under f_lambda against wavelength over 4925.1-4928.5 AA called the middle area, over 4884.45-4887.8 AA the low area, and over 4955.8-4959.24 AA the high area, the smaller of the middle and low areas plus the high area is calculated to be 466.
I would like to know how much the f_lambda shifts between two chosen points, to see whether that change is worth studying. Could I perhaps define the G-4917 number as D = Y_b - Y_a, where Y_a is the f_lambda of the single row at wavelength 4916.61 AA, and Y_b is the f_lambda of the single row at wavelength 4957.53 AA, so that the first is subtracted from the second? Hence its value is -26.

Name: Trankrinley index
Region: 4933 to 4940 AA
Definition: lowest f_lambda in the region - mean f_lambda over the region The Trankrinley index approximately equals -11.6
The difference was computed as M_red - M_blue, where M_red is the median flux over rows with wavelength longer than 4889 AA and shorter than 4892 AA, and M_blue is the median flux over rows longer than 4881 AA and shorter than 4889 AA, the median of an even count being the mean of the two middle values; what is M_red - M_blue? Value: -3.9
